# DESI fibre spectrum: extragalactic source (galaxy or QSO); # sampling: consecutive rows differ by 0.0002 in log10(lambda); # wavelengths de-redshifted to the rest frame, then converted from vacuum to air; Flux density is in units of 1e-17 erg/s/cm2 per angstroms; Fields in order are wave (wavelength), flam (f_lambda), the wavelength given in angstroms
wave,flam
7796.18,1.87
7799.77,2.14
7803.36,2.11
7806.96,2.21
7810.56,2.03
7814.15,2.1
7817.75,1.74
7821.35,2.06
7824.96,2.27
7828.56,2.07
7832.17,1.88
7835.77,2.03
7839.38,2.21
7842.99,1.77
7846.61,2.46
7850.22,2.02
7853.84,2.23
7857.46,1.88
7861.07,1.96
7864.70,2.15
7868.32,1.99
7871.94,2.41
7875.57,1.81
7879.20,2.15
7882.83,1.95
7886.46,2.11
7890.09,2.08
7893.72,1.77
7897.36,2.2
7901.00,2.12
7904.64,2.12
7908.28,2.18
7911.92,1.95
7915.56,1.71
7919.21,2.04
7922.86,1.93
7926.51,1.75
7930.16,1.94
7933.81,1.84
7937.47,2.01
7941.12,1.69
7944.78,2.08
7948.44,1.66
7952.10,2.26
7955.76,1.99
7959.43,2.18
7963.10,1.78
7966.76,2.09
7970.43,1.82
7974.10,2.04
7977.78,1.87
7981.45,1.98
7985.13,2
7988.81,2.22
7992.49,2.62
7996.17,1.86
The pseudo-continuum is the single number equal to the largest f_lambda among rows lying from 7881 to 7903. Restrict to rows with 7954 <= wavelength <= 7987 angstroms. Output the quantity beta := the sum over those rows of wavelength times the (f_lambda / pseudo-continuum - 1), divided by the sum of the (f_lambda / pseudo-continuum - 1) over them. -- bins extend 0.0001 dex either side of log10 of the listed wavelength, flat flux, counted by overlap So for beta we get 7971.2 angstroms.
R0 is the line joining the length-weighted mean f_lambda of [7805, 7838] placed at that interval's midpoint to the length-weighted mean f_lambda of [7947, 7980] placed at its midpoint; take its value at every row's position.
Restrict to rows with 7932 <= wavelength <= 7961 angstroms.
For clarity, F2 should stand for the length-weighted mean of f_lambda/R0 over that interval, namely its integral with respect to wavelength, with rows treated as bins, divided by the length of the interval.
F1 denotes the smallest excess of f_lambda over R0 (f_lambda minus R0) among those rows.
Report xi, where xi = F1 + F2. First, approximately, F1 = -0.318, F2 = 0.99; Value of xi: 0.674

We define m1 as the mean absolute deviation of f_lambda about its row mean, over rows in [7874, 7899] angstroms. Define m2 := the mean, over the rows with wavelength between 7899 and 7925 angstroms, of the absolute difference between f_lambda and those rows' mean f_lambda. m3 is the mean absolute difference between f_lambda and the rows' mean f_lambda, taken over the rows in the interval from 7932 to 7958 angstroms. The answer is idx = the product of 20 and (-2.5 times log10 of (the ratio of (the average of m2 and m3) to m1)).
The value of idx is -1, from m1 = 0.143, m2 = 0.123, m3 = 0.174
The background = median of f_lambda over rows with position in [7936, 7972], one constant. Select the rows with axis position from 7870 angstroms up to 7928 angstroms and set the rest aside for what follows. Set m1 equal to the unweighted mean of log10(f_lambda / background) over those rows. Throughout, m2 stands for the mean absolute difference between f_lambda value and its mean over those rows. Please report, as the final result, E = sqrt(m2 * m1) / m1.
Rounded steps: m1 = 0.0019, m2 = 0.157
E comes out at 9.0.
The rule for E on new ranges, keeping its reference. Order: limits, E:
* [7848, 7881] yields 3.4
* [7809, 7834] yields 6.1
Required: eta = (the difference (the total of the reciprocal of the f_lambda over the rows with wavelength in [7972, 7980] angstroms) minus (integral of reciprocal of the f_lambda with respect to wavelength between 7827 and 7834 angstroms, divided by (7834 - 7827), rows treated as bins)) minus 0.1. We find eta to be 0.42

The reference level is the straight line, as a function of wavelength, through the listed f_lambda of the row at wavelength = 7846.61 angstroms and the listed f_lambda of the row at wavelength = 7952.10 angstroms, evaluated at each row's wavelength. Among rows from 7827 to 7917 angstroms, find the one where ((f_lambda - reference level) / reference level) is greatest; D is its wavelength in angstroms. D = 7846.61 angstroms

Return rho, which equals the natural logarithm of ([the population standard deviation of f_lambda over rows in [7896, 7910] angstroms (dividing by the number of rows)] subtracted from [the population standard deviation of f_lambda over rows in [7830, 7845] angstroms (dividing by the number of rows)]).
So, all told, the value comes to -2.04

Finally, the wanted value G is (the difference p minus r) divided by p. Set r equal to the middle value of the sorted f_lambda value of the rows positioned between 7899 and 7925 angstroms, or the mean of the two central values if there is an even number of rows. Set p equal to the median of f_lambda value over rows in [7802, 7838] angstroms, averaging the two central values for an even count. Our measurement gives 0.01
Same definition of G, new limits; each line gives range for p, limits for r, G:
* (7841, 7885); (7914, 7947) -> 0.04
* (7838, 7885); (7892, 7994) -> 0.01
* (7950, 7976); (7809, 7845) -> 0.00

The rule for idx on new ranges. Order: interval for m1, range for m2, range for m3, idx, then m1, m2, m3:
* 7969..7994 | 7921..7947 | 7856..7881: 8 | 0.195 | 0.113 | 0.160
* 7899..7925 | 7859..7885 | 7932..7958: -6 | 0.123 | 0.151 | 0.174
